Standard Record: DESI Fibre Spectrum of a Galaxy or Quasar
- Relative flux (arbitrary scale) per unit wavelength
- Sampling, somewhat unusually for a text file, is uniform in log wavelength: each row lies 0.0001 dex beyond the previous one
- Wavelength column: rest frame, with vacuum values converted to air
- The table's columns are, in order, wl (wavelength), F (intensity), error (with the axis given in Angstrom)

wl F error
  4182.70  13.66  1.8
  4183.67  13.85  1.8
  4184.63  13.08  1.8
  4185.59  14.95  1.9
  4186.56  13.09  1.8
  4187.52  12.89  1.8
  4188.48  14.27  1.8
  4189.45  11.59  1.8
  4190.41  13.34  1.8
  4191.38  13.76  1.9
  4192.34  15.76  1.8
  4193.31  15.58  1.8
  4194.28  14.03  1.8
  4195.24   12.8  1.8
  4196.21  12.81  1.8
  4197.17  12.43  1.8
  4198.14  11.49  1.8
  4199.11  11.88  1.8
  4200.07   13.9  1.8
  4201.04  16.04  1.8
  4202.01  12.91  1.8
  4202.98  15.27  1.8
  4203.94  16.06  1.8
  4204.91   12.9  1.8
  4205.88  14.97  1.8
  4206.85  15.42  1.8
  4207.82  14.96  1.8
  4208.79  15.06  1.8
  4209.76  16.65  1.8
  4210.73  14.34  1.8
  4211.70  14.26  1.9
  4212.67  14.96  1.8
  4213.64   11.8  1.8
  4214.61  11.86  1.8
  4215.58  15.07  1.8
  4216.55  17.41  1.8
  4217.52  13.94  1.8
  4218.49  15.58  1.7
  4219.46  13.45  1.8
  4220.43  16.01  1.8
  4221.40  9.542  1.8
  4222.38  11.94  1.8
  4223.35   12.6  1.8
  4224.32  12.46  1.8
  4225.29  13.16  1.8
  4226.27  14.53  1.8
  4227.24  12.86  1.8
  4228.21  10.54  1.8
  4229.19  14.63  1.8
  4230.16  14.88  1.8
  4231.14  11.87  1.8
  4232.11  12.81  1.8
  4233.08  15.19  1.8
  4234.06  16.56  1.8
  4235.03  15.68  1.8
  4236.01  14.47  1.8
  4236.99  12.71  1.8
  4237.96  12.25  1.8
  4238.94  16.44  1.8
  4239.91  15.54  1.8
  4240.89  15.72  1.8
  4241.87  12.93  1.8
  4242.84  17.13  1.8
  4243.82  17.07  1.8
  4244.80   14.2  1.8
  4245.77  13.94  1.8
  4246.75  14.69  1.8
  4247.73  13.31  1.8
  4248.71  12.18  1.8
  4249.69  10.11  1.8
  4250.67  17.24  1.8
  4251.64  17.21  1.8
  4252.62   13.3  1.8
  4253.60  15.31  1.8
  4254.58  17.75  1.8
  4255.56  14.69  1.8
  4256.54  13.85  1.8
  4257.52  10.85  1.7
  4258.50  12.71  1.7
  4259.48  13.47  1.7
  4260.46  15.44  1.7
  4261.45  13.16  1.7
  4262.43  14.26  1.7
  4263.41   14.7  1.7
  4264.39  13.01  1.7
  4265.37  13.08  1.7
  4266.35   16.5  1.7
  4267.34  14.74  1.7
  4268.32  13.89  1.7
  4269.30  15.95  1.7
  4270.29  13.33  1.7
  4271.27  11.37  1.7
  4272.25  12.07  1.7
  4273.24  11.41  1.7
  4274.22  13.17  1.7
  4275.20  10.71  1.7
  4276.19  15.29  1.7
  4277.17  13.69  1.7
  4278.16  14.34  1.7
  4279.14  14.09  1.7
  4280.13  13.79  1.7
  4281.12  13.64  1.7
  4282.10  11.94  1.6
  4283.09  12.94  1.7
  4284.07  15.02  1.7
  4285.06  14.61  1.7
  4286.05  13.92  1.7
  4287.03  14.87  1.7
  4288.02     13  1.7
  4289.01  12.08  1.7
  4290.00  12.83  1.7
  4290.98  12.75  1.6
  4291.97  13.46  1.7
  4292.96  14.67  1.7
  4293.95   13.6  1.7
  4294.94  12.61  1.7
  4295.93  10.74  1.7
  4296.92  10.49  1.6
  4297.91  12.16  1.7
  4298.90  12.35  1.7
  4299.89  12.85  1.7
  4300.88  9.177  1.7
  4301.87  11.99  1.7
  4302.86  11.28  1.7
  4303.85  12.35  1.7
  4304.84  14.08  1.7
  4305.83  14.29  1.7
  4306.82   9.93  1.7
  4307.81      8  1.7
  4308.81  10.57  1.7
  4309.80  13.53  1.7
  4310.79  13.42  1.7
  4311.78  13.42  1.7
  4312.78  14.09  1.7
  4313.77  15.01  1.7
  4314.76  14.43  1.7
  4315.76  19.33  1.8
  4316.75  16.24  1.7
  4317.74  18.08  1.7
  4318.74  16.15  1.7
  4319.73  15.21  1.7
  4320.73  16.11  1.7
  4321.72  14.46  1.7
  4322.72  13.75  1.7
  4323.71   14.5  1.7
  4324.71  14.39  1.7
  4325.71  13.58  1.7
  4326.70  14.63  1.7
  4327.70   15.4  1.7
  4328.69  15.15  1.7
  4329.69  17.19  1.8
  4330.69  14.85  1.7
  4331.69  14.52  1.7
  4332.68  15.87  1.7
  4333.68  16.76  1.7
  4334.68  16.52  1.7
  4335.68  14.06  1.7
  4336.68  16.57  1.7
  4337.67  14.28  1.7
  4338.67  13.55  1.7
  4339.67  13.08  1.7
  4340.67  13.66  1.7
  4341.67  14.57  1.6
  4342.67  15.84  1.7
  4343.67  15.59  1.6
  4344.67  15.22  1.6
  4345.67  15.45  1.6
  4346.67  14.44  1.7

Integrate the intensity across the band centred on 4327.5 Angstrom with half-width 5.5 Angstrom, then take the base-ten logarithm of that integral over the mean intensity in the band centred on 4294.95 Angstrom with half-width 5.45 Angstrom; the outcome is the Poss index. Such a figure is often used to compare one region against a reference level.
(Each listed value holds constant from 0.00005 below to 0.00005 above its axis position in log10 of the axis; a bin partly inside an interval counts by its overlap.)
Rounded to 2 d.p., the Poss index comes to 1.11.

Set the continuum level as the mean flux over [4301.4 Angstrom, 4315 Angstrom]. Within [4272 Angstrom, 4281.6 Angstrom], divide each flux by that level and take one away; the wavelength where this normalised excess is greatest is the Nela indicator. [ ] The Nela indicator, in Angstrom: 4276.19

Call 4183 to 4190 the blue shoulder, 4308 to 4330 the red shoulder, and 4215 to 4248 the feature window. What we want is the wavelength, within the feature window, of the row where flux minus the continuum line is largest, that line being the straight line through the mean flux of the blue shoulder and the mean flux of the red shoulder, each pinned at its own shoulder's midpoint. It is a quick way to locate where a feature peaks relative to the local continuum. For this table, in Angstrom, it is 4216.55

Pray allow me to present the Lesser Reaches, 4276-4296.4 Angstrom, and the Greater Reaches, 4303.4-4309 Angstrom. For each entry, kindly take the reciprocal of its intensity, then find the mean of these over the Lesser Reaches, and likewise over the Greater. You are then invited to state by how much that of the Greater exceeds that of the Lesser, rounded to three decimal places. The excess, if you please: 0.016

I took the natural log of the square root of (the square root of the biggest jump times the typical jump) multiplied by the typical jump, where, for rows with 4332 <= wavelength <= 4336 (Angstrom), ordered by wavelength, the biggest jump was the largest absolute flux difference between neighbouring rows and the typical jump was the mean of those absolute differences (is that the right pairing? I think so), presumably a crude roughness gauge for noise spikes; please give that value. 0.4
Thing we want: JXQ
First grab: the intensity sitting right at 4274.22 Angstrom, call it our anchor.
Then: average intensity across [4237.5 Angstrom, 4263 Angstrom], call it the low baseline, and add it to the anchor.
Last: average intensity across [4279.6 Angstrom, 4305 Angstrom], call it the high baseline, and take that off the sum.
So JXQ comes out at 14.8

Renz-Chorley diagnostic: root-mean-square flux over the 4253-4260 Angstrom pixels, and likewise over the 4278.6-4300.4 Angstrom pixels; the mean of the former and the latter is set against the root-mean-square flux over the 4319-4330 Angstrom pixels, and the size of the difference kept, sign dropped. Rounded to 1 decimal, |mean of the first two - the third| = 1.3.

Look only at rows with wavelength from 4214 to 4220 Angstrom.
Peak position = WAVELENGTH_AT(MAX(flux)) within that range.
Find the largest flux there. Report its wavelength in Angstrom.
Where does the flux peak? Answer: 4216.55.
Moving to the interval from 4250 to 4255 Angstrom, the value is 4254.58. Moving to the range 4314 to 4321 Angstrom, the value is 4315.76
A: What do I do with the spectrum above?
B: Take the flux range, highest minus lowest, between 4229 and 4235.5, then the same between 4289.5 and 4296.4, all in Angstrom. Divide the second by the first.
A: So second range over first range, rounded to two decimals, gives 0.84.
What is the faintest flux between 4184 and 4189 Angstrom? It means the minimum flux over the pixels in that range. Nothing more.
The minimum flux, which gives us 12.89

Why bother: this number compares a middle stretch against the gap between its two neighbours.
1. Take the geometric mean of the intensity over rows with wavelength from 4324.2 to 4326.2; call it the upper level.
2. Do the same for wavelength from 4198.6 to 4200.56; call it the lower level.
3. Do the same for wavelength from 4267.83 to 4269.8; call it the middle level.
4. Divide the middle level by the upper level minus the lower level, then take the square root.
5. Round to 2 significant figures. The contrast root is 3.6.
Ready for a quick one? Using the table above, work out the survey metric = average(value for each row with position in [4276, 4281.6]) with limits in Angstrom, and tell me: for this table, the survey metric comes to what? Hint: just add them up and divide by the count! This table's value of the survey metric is 14.1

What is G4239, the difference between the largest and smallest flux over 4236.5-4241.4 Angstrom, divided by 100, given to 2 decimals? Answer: 0.04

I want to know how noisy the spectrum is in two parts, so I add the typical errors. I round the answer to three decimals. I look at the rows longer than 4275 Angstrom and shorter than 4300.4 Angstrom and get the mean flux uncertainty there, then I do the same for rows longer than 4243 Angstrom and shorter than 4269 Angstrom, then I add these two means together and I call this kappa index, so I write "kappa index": 3.442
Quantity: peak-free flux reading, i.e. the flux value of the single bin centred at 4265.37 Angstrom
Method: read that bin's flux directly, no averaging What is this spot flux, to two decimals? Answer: 13.08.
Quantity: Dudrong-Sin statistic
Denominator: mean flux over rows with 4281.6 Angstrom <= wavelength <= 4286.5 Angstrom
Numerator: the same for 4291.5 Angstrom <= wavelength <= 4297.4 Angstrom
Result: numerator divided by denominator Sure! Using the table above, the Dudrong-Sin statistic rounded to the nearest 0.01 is 0.92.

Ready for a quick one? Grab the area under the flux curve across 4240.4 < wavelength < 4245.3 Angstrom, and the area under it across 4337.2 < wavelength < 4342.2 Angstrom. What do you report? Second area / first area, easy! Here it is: 0.9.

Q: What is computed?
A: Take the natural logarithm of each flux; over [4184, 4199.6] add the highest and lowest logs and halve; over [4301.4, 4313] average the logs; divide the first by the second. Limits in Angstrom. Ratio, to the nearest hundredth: 1.04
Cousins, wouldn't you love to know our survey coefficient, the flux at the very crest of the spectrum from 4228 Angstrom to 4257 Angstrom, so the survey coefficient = 17.75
